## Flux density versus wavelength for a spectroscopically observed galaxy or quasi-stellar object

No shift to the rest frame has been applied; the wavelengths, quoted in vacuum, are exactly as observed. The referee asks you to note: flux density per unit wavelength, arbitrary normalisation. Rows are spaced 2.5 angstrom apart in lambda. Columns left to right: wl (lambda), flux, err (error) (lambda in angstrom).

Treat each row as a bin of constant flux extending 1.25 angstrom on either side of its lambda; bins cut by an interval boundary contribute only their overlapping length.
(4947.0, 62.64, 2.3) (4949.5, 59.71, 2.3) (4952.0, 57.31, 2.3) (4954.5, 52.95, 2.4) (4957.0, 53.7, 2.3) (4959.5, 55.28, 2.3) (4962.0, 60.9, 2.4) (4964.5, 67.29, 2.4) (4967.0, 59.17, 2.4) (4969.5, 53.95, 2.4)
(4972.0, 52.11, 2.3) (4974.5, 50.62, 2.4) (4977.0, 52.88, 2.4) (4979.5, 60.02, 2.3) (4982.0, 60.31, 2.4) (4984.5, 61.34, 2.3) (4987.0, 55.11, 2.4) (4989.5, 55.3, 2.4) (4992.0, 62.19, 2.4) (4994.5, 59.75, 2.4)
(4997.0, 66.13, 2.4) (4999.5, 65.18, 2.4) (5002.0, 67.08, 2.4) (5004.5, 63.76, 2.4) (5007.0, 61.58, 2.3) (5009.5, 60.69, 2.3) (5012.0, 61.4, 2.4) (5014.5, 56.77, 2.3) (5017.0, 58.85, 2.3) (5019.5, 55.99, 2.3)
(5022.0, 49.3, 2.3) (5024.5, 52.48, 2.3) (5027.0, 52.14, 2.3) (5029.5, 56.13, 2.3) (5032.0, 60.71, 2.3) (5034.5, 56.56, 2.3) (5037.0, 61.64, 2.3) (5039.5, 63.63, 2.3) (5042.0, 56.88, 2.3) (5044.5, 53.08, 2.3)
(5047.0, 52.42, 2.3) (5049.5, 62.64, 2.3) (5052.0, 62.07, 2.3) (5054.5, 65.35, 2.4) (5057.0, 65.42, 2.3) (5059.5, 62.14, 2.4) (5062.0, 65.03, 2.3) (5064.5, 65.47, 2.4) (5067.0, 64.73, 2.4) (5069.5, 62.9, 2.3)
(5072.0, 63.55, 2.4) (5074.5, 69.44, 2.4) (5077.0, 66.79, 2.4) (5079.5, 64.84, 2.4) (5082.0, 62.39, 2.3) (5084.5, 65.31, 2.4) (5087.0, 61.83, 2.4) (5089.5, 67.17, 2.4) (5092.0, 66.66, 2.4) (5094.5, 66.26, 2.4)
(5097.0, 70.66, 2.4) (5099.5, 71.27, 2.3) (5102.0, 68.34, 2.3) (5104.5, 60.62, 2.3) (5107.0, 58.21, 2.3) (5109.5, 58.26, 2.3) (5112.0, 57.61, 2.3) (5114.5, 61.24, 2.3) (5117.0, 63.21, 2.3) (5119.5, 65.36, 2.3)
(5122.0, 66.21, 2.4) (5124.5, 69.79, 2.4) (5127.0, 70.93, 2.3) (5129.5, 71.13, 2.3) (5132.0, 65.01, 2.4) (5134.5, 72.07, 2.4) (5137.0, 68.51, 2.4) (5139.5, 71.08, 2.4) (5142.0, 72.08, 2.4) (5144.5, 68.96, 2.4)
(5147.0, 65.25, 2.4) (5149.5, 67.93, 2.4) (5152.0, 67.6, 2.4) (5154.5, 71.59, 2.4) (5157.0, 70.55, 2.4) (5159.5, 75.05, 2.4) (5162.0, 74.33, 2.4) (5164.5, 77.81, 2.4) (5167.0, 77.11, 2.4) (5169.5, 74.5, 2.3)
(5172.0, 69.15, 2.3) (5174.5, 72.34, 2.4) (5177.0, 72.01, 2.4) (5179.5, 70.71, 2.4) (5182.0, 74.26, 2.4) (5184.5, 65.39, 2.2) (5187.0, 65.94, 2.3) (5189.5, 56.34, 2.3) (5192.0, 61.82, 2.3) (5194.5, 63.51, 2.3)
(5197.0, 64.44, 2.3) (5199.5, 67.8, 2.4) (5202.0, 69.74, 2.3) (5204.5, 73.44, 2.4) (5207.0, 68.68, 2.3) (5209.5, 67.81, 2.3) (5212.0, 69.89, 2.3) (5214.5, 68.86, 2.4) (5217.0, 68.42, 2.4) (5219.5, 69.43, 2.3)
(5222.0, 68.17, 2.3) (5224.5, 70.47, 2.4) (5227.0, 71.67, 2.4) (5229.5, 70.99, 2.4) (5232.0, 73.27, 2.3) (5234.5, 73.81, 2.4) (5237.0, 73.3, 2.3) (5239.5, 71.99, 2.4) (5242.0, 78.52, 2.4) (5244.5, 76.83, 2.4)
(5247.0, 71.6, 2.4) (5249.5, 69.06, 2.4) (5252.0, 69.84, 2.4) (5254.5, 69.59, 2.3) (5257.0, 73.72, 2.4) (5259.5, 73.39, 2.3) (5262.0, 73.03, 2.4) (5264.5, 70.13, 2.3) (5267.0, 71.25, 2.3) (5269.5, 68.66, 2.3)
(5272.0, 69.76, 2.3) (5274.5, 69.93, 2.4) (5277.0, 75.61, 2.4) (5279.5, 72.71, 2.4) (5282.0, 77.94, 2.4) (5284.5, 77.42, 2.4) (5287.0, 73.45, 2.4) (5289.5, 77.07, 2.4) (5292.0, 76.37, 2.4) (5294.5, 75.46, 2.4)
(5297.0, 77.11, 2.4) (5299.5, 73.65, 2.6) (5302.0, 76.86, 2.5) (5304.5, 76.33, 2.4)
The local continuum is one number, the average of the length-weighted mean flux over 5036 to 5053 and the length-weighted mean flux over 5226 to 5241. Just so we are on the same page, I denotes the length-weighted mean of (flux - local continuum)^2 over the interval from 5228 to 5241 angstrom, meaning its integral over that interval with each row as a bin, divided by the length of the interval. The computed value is 51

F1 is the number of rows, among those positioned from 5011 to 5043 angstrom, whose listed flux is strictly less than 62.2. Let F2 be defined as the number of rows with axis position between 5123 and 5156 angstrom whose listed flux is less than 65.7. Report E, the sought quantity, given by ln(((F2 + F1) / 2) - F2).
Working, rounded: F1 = 12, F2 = 2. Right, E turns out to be 1.6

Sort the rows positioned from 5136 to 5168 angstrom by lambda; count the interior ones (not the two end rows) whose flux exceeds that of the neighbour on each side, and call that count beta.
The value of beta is 5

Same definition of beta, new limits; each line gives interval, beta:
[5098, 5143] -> 3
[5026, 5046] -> 2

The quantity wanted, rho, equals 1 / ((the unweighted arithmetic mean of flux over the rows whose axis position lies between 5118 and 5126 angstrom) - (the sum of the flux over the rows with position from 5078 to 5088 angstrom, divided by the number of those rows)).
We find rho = 0.28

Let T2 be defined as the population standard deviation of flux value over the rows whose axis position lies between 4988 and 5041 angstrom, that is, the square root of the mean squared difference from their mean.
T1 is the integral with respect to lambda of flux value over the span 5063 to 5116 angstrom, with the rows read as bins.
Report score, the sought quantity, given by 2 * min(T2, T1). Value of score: 9.3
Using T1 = 3416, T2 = 4.7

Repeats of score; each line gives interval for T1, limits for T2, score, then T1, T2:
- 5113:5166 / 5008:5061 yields 9.2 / 3673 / 4.6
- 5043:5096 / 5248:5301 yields 6.0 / 3371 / 3.0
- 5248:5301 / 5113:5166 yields 7.9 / 3875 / 4.0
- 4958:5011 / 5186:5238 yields 8.3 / 3155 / 4.2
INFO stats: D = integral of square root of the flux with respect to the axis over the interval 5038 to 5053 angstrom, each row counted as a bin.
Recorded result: 115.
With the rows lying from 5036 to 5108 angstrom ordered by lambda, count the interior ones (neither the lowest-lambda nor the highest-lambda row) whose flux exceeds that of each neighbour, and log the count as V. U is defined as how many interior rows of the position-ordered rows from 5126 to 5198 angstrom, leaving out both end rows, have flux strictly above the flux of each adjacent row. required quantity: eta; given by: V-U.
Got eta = -2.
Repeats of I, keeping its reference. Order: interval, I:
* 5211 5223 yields 11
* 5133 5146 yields 25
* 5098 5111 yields 36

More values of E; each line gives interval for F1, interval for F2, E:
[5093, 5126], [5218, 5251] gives 0.9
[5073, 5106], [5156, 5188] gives -0.7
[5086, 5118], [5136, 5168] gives 0.9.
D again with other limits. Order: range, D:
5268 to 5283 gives 128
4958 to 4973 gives 114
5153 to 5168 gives 129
